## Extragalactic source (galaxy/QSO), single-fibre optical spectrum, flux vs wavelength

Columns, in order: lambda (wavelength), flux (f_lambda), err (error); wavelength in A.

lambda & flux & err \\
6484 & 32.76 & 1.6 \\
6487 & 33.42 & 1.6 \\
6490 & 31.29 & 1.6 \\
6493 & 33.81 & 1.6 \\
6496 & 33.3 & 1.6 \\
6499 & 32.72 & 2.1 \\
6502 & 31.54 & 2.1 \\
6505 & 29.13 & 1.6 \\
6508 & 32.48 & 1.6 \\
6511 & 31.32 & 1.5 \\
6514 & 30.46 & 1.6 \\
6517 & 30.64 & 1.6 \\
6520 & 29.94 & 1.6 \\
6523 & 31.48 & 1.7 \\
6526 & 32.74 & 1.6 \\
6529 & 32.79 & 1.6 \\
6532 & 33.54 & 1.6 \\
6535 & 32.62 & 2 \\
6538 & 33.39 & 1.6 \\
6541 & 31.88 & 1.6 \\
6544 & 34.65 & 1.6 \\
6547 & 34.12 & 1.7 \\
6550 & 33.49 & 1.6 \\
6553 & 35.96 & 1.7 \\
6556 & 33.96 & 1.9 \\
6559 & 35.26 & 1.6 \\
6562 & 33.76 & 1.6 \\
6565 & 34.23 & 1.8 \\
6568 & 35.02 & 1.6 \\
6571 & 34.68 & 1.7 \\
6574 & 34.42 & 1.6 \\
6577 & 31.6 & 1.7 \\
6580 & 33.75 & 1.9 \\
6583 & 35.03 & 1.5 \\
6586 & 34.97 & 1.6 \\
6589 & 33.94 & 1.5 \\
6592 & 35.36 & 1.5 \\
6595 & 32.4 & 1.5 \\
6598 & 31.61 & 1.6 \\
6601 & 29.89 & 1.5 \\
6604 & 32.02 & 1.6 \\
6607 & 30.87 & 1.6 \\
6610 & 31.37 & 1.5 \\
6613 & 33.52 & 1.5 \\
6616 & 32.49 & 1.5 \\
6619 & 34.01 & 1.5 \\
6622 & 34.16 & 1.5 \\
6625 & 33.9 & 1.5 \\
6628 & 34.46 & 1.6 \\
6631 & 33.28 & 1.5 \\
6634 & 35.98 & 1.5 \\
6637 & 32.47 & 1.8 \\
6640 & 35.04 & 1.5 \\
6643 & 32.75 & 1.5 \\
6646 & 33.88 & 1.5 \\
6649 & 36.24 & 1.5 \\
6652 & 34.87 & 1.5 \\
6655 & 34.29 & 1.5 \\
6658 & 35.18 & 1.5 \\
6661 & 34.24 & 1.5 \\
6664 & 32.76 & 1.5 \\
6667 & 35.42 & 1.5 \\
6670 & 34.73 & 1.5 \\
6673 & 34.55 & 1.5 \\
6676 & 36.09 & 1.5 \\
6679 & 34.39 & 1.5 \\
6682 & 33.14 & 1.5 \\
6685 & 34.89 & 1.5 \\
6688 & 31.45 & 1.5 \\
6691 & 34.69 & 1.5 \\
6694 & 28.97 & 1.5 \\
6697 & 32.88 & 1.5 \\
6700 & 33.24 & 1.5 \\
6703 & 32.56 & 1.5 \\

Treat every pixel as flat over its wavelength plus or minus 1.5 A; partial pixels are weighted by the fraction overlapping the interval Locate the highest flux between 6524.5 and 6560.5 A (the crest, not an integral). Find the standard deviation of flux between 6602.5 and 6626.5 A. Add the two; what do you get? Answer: 37.2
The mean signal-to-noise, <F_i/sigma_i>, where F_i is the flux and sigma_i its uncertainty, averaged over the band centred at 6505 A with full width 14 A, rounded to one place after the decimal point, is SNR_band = 18.0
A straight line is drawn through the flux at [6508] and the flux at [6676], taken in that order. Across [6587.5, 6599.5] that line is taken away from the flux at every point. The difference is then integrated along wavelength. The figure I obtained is -12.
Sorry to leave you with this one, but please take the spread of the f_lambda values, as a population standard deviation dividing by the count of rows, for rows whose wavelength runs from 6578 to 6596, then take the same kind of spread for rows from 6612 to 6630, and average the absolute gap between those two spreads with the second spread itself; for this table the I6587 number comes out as 0.51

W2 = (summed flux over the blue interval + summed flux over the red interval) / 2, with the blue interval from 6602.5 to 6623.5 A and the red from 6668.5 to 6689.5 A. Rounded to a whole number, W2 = 234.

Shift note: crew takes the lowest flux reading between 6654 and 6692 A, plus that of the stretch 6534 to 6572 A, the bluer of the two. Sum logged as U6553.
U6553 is 63.3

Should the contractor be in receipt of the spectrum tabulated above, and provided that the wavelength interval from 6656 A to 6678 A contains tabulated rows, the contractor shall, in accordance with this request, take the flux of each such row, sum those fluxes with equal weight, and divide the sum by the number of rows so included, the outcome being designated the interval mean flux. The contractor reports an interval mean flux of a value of 34.7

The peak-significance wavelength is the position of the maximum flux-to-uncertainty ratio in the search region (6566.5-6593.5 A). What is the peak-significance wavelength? 6592 A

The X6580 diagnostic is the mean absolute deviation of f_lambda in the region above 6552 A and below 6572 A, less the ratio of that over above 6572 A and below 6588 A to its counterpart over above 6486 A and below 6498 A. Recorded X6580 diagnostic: -0.6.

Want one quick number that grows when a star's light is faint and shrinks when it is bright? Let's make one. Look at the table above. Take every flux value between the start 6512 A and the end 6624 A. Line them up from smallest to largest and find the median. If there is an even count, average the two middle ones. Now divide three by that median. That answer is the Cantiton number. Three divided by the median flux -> 0.0895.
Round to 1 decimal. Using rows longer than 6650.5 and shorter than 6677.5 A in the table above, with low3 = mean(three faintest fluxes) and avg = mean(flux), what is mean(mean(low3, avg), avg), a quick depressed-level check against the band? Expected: 34.5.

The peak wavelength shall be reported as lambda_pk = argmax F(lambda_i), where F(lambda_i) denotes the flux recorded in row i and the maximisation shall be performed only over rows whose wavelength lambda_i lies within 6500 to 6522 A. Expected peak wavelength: 6508 A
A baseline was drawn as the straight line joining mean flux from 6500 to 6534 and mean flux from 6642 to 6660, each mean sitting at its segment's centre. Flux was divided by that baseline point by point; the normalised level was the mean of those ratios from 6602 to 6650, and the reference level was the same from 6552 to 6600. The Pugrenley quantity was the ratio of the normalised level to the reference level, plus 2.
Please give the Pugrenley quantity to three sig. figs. 2.95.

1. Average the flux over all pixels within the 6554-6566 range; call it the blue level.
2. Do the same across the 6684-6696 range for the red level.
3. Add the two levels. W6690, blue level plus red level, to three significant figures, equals 66.8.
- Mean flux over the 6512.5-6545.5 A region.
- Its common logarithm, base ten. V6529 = 1.51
